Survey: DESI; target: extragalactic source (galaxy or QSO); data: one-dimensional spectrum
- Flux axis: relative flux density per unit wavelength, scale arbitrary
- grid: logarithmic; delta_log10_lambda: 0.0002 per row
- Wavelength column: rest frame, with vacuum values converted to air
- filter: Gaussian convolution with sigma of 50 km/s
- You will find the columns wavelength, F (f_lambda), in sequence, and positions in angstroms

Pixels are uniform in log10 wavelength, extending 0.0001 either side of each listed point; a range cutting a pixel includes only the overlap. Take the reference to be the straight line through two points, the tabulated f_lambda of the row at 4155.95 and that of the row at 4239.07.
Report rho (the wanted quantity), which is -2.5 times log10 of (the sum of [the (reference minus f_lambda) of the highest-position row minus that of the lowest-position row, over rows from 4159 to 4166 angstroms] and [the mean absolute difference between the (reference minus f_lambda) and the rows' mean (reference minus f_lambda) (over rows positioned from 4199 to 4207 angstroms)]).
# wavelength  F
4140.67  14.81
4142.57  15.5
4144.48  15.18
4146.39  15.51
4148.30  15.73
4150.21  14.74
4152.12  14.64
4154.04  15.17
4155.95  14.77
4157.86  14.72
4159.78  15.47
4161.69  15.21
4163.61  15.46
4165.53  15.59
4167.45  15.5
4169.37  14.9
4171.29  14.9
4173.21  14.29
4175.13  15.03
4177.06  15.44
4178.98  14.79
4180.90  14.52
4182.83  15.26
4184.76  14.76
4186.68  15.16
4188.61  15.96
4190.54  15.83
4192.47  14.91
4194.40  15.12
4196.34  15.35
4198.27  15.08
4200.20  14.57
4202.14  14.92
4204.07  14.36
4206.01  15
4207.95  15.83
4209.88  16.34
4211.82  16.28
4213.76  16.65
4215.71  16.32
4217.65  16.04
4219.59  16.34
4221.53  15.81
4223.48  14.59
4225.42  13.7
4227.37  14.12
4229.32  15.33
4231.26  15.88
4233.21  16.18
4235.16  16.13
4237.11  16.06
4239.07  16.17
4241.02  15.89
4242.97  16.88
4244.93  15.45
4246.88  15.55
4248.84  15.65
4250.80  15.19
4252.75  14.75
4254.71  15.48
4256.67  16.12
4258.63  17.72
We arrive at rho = 1.7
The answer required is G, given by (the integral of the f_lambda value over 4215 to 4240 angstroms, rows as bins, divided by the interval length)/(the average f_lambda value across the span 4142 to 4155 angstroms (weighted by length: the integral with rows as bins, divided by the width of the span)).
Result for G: 1.03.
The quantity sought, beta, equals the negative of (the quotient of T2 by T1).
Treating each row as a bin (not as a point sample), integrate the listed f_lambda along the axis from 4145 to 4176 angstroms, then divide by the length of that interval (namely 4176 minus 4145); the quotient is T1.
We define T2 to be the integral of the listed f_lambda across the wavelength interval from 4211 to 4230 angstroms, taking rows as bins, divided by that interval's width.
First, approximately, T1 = 15.1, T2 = 15.51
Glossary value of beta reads -1.03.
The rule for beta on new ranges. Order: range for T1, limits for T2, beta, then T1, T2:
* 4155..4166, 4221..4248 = -1.02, 15.2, 15.55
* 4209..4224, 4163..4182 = -0.93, 16.1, 15.03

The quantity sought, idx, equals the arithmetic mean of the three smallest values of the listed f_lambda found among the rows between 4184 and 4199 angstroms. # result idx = 14.9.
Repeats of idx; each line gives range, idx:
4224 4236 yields 14.4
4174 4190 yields 14.7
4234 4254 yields 15.1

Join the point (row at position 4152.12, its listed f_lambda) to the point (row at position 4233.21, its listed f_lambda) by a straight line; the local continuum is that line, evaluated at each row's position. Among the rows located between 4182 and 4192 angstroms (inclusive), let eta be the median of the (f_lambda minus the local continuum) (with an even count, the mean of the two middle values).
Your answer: 0.0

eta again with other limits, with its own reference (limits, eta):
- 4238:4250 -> -0.6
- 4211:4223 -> 0.4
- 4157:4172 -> 0.5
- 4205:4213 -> 0.3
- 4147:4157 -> 0.1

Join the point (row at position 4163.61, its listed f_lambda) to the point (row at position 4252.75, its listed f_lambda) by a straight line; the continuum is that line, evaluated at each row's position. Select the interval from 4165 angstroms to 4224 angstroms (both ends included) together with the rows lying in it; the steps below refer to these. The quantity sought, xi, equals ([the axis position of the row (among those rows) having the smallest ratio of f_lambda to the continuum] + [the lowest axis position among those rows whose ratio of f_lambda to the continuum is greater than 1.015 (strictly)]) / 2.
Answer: 4180.9 angstroms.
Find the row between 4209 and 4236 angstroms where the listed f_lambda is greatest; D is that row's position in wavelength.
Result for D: 4213.76 angstroms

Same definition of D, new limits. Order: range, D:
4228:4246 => 4242.97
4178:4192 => 4188.61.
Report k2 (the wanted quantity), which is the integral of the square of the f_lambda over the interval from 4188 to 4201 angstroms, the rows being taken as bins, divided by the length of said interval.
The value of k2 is 233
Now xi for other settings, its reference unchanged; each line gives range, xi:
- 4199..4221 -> 4206.0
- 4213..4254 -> 4219.6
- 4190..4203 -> 4195.4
